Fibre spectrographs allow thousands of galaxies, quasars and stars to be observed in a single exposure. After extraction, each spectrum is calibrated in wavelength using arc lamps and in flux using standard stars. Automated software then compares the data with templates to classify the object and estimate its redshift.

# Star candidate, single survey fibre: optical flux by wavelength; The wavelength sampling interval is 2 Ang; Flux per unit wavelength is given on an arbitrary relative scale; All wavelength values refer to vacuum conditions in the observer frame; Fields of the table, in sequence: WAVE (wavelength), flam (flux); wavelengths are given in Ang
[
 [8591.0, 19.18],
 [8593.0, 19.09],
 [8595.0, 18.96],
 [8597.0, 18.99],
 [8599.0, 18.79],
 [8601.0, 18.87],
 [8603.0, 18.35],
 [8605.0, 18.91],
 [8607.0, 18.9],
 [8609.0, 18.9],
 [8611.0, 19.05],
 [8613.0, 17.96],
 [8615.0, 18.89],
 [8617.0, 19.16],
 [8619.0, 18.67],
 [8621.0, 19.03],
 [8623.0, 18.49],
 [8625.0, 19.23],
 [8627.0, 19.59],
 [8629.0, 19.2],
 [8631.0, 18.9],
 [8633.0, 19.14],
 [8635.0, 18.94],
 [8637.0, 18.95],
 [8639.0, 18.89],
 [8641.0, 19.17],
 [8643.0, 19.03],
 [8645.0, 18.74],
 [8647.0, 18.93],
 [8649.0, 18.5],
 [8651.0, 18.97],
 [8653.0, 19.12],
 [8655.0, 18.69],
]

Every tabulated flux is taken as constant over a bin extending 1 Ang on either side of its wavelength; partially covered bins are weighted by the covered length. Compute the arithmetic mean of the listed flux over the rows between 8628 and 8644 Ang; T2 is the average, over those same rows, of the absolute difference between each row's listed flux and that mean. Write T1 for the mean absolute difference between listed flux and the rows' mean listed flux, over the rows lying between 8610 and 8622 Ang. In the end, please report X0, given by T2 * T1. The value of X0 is 0.034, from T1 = 0.32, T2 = 0.11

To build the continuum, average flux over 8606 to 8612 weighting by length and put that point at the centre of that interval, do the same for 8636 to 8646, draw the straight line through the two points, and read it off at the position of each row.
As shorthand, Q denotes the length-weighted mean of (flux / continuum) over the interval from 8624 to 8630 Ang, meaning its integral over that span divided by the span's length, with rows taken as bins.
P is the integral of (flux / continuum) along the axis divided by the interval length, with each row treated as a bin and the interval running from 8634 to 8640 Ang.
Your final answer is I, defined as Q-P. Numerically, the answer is 0.022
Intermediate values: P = 0.998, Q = 1.02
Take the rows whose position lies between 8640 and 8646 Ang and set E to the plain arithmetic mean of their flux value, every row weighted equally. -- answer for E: 19.0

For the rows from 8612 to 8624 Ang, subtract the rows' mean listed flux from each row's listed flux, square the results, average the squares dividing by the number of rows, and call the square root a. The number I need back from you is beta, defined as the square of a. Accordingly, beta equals 0.158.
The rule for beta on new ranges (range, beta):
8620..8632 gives 0.113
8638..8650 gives 0.046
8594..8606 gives 0.047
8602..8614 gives 0.152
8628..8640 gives 0.015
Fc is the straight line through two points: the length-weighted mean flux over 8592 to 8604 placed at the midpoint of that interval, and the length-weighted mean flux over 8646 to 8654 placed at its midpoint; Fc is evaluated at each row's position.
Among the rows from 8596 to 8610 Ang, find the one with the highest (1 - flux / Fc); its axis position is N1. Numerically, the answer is 8603.0 Ang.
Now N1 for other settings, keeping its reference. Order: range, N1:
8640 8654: 8649.0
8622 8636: 8623.0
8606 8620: 8613.0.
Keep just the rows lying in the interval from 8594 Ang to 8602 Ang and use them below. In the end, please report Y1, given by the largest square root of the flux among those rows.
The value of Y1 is 4.36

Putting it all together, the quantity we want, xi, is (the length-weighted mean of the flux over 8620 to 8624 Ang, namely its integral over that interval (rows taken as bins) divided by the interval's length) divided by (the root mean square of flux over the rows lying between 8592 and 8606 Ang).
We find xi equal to 1.00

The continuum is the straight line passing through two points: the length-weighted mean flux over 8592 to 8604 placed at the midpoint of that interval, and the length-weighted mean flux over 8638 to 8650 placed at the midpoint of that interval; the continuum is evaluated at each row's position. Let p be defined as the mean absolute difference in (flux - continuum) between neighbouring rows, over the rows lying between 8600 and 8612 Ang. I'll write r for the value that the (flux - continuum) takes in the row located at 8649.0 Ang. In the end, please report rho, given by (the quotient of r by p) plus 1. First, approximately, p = 0.25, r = -0.4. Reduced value -0.5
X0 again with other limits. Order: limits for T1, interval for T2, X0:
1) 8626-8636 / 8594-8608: 0.028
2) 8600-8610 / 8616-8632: 0.046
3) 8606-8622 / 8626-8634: 0.048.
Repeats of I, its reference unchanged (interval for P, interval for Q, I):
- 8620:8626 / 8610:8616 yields -0.015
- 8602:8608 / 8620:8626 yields 0.010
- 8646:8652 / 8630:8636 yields 0.010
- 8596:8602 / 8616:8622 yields 0.003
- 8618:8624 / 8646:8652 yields 0.003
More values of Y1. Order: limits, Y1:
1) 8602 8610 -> 4.35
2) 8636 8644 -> 4.38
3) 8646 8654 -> 4.37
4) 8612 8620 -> 4.38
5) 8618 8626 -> 4.39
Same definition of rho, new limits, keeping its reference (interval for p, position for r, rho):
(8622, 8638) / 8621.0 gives 1.5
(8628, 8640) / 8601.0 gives 1.2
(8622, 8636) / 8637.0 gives 1.2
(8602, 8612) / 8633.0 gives 2.5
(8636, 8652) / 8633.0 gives 2.0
